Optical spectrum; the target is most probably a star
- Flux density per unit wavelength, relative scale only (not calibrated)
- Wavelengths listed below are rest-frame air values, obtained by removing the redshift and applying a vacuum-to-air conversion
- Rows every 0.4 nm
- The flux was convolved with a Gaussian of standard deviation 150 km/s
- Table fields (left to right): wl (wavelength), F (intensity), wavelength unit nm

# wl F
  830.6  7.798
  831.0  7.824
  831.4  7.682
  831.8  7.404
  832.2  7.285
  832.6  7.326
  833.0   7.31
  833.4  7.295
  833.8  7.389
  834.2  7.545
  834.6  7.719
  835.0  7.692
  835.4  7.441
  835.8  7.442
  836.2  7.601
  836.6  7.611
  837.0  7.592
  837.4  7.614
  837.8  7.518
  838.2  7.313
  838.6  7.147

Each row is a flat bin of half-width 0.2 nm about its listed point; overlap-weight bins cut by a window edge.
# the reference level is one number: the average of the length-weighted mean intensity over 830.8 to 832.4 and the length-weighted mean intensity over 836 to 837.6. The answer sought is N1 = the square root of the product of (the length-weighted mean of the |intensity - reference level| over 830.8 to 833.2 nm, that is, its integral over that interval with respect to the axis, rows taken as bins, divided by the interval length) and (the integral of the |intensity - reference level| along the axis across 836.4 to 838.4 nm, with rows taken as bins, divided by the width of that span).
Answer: 0.13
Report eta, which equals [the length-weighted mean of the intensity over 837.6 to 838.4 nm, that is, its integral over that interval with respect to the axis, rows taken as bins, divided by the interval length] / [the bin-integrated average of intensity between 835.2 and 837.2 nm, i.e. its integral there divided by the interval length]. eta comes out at 0.98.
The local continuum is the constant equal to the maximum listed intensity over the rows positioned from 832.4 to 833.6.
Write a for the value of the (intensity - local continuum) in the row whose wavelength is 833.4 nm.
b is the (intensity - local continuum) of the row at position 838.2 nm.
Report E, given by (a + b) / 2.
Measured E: -0.02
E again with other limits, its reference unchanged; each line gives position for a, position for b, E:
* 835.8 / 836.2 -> 0.20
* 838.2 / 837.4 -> 0.14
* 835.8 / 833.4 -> 0.04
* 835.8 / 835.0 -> 0.24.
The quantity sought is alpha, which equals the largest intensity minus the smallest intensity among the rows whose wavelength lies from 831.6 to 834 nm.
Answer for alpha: 0.12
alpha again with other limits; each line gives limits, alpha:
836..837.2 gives 0.02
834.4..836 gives 0.28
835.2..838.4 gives 0.30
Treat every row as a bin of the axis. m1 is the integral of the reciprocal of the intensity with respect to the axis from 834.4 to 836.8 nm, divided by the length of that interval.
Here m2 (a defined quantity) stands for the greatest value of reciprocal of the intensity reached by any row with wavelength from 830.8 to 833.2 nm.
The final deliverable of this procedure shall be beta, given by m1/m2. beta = 0.961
